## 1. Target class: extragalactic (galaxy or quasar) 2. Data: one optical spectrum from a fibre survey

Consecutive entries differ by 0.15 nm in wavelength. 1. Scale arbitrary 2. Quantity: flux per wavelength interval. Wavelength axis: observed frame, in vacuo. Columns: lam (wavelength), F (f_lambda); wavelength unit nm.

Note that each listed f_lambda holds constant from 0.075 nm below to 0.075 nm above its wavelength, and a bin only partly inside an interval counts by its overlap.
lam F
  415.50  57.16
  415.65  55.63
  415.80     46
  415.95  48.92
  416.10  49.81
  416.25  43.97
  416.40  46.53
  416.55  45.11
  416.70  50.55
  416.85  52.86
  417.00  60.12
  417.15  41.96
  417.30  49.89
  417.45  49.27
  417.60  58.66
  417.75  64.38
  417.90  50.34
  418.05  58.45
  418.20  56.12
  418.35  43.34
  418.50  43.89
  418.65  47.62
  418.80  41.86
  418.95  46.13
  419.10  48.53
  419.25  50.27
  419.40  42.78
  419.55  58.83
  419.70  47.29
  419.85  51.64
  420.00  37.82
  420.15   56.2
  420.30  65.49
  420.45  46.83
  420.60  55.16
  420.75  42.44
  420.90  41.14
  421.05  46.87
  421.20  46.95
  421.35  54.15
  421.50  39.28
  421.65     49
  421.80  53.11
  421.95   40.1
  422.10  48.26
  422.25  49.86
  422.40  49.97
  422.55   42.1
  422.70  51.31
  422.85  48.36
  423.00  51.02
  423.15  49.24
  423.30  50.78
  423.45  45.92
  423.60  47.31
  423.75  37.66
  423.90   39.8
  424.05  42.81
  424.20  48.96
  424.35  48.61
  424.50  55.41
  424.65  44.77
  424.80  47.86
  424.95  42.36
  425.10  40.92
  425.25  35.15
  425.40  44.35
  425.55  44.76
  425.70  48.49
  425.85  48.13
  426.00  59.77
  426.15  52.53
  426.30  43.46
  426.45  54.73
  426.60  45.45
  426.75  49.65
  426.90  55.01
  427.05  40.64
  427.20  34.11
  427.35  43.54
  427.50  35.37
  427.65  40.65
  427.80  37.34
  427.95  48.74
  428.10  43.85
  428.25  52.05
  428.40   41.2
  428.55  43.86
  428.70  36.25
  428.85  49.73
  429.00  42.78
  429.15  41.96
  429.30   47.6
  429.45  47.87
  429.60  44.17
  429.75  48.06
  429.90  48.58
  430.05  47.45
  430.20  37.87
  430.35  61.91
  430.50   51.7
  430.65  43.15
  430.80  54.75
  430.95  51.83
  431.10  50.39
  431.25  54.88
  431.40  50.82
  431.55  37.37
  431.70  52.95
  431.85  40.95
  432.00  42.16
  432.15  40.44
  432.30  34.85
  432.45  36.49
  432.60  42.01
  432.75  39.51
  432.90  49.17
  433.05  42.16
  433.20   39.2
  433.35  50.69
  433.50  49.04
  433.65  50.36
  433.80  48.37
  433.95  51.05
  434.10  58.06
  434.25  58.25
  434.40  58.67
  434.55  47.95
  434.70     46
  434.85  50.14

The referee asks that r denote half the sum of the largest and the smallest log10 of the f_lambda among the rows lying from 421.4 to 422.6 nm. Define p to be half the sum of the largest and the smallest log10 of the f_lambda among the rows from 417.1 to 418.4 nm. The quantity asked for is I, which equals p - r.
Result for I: 0.06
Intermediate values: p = 1.72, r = 1.66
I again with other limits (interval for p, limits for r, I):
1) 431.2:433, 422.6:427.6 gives -0.01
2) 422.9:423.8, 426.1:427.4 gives 0.01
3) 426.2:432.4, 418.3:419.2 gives 0.01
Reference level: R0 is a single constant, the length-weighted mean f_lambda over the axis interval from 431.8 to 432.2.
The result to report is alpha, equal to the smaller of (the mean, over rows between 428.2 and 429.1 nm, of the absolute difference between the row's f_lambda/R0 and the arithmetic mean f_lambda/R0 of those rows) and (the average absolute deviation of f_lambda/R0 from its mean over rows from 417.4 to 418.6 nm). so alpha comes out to 0.106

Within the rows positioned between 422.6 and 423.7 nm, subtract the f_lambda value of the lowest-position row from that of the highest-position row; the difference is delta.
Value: -4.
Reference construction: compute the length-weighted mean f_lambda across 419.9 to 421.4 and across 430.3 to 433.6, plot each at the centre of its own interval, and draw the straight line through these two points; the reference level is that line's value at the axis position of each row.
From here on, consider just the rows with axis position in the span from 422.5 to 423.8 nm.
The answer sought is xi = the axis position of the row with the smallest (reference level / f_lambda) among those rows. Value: 422.70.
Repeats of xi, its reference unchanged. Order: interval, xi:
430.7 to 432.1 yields 431.25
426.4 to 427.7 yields 426.90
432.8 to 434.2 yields 434.10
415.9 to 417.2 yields 417.00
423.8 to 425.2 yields 424.50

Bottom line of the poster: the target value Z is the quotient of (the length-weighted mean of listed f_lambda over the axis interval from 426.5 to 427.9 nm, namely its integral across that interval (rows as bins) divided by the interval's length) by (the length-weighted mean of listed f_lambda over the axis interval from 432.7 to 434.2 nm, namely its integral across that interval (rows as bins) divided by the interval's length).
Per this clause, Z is 0.89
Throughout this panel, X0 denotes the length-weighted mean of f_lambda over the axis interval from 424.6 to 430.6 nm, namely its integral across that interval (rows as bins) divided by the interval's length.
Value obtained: 45.6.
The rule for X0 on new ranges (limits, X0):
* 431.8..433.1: 40.8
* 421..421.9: 48.0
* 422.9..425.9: 45.7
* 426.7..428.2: 42.9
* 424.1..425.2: 46.6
